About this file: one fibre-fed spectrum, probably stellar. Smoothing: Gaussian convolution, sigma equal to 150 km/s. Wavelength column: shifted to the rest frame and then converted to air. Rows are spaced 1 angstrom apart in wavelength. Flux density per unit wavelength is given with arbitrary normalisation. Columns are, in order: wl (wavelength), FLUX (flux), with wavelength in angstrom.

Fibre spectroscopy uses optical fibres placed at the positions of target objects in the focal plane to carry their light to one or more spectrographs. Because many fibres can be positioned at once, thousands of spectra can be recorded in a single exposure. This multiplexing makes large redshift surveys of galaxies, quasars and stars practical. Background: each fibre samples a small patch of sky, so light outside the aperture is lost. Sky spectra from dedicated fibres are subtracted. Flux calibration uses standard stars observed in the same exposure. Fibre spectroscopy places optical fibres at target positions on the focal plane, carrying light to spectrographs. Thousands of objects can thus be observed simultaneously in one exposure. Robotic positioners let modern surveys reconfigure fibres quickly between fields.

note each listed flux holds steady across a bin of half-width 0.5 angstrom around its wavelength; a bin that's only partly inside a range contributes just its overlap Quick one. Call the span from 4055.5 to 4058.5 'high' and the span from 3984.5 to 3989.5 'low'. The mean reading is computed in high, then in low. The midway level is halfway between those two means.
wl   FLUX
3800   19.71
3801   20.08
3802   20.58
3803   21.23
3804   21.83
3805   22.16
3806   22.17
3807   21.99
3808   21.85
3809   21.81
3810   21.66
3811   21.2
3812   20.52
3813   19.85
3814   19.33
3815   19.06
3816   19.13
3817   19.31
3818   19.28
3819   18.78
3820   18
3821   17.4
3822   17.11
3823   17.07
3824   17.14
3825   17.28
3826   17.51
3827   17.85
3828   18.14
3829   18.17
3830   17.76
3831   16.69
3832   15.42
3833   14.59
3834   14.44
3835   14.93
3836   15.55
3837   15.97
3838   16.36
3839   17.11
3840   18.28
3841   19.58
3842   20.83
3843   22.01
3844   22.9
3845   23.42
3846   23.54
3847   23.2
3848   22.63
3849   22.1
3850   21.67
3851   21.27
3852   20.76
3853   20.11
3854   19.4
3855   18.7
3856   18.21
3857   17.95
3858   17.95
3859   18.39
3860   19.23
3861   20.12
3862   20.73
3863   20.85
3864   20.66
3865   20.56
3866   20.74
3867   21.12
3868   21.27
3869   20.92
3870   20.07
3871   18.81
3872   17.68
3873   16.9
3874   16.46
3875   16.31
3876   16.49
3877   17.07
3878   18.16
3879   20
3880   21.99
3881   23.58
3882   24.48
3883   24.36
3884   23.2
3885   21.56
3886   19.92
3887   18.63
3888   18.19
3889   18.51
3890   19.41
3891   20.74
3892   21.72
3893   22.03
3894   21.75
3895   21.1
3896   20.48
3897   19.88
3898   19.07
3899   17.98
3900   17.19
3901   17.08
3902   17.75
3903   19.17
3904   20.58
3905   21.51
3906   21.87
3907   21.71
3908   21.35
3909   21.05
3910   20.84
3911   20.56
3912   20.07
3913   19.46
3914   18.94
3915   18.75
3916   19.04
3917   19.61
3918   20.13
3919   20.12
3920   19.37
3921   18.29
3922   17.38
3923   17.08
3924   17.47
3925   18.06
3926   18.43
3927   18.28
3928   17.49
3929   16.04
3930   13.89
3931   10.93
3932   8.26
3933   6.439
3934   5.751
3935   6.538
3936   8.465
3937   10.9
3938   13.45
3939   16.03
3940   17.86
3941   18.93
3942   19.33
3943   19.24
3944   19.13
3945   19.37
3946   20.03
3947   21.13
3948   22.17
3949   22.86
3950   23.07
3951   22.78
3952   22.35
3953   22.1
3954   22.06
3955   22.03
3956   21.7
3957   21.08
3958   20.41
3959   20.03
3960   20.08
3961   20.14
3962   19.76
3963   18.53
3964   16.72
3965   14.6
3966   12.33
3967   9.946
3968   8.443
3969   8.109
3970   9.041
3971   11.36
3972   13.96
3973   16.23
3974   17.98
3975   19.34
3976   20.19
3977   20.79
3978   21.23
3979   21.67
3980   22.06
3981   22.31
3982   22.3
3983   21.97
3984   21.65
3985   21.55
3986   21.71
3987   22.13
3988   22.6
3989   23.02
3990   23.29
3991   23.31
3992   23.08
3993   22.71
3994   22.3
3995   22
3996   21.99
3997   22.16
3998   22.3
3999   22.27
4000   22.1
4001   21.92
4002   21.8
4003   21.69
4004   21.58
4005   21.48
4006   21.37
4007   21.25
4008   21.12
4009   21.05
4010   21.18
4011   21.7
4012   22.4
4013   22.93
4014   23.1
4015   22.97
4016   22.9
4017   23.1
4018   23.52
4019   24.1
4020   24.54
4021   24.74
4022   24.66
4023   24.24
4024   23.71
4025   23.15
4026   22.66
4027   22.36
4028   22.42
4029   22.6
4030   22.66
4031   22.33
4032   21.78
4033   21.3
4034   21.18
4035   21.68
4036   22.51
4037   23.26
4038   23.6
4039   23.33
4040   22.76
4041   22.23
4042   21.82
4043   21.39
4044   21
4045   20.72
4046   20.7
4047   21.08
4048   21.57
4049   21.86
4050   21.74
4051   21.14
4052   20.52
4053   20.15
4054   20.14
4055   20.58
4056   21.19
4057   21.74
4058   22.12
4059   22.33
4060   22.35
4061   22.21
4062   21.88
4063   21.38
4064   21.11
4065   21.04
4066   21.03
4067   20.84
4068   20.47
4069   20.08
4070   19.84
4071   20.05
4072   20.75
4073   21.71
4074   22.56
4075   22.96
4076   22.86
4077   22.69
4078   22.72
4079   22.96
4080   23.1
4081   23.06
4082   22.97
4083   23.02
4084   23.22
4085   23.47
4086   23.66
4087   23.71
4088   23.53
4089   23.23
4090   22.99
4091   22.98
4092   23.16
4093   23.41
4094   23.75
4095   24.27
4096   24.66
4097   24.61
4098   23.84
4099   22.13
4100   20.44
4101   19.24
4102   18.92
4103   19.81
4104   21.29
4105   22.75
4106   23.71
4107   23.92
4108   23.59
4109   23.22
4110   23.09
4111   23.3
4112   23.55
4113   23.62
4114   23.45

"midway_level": 21.9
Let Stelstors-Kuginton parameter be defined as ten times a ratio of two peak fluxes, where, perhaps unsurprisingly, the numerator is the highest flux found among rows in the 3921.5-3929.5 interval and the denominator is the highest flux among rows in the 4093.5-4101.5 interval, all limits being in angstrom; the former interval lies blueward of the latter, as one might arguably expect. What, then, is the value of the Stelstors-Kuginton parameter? 7.5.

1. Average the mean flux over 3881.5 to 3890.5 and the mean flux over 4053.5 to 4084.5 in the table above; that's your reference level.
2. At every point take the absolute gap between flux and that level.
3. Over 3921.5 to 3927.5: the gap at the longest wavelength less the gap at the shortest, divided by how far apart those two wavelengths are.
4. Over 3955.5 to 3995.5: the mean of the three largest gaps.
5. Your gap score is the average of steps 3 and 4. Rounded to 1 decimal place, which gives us 6.3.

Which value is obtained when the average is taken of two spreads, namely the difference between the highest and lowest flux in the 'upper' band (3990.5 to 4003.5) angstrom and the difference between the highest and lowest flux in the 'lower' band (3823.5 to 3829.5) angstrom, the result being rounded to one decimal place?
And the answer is 1.3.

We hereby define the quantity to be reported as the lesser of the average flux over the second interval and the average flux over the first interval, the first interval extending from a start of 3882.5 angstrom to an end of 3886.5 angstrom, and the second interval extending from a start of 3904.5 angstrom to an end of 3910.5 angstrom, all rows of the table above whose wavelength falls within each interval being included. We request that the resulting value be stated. 21.4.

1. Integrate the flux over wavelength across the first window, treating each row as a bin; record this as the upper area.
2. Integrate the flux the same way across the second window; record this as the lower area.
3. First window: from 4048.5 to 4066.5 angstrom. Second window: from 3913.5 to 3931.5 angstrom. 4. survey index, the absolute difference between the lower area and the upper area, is 65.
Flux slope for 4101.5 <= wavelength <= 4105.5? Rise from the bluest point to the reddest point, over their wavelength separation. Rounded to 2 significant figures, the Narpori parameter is 1.3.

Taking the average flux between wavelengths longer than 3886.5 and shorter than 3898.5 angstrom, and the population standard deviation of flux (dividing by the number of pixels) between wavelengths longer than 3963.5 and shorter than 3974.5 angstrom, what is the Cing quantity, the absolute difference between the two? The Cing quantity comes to 16.8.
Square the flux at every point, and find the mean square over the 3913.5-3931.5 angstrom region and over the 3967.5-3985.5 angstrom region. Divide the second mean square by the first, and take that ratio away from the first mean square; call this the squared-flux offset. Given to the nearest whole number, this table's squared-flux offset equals 318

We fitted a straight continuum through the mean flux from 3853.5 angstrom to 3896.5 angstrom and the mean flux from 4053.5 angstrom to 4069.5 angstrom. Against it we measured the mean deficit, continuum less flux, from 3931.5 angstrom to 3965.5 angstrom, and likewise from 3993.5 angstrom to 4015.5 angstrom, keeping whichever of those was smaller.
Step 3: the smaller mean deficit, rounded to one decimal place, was -1.1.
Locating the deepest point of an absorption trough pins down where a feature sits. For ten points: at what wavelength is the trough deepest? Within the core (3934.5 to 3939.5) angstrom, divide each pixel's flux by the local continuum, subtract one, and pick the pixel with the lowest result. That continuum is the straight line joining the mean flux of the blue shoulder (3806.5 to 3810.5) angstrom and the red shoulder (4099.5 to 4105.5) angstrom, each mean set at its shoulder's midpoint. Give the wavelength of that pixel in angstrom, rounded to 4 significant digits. 3935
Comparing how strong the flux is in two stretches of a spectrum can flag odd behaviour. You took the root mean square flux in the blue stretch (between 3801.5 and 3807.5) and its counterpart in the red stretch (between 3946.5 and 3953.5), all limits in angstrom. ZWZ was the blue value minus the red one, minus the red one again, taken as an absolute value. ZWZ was 23.1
